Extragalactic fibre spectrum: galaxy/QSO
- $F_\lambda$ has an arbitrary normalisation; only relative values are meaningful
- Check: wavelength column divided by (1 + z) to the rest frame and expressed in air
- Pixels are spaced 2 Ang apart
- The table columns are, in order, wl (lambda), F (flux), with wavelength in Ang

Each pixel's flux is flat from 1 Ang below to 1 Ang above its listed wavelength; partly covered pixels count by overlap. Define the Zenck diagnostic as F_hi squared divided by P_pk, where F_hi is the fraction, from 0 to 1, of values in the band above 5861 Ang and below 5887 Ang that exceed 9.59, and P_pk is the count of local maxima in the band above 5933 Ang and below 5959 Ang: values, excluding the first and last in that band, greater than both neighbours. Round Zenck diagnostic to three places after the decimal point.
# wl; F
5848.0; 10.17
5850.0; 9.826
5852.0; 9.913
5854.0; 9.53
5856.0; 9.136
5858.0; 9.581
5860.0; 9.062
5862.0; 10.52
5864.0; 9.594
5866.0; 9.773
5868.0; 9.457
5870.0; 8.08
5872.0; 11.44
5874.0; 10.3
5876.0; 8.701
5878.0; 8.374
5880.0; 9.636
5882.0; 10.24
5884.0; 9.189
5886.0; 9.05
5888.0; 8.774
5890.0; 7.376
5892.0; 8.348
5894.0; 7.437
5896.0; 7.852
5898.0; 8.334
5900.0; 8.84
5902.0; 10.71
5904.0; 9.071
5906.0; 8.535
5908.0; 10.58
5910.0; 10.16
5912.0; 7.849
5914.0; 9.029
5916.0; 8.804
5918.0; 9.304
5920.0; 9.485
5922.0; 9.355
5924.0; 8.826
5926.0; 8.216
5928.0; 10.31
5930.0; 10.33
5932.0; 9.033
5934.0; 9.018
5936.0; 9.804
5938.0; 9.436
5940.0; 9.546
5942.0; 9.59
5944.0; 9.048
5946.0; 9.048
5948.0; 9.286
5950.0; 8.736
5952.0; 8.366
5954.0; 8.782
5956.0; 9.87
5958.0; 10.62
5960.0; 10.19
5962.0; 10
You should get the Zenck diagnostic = 0.097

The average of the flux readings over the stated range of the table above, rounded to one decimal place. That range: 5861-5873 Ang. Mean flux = 9.8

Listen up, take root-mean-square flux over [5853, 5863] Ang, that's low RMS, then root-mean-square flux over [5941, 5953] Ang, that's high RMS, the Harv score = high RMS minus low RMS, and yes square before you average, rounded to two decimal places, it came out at -0.56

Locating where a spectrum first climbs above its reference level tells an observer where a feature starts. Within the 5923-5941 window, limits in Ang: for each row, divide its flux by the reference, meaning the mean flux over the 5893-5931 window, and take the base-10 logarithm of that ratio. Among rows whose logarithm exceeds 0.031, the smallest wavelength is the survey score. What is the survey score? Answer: 5928.0 Ang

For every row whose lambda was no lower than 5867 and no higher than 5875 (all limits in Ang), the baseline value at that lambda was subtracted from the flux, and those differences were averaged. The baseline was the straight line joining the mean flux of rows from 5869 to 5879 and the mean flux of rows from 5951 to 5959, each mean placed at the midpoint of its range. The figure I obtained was 0.44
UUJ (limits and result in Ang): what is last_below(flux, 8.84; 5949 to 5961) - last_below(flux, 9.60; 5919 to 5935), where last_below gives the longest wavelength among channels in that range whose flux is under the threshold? 20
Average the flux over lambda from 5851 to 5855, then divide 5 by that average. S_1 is 0.51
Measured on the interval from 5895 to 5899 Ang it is 0.62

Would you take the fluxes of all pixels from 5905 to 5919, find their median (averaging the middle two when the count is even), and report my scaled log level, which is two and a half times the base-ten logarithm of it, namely 2.39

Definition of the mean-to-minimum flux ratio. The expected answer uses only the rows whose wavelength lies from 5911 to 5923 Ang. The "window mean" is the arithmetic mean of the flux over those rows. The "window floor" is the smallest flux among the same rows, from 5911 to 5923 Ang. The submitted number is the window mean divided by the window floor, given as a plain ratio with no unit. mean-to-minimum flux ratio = 1.14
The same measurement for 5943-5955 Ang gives 1.06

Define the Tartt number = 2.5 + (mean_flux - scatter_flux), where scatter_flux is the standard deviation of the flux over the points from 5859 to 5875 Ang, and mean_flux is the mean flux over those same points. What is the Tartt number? 11.3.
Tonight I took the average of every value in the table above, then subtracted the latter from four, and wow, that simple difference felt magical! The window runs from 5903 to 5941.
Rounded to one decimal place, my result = -5.3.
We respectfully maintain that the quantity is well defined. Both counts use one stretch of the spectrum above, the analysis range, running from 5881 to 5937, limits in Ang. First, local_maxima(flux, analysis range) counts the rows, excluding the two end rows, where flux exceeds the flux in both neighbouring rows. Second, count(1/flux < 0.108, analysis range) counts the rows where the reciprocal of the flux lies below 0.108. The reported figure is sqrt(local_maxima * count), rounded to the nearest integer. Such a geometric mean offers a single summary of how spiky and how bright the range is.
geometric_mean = 8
